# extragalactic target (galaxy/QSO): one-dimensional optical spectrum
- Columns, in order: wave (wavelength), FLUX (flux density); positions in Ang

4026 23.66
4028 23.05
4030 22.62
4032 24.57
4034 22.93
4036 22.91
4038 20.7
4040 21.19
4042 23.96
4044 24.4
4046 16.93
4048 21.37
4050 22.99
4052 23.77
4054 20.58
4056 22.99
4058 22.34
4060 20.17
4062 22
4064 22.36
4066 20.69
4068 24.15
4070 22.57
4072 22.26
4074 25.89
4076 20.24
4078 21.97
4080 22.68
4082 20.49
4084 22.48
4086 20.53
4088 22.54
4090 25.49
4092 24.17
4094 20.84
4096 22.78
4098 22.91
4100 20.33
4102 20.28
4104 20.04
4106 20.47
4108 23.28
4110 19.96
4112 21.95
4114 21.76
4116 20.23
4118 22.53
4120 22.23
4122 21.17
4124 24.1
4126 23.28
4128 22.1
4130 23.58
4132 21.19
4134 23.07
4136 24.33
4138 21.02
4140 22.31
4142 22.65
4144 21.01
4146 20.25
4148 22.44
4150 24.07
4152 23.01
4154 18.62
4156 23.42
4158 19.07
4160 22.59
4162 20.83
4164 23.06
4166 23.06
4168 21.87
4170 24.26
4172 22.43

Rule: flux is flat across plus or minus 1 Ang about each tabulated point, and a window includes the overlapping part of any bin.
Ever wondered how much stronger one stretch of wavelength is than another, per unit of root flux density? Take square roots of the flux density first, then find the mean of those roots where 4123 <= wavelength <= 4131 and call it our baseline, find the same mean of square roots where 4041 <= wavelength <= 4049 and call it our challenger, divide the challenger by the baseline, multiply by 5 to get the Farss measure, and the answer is 4.81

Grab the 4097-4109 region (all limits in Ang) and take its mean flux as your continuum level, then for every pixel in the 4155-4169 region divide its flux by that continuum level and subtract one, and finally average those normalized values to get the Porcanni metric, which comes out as 0.036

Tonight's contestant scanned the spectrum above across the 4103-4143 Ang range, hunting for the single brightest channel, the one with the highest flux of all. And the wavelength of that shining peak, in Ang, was 4136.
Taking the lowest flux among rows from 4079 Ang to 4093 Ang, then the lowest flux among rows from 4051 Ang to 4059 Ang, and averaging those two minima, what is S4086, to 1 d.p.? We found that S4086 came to 20.5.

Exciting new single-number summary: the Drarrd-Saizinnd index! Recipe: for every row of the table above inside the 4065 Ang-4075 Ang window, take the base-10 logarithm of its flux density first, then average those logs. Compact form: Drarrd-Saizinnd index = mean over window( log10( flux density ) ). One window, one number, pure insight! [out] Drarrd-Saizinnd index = 1.363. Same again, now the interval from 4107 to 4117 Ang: 1.330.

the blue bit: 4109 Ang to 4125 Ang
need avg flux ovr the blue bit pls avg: 21.7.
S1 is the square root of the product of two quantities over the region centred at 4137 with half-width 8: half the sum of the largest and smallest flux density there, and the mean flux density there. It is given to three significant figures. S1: 22.5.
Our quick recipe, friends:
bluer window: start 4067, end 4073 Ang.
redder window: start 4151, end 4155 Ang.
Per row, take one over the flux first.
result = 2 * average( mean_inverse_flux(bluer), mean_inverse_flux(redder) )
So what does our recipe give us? 0.0921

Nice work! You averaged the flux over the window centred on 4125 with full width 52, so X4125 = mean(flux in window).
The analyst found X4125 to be 21.9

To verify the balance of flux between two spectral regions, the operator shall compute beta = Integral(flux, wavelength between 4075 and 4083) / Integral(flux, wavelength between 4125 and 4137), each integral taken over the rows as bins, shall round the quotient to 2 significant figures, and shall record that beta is 0.62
